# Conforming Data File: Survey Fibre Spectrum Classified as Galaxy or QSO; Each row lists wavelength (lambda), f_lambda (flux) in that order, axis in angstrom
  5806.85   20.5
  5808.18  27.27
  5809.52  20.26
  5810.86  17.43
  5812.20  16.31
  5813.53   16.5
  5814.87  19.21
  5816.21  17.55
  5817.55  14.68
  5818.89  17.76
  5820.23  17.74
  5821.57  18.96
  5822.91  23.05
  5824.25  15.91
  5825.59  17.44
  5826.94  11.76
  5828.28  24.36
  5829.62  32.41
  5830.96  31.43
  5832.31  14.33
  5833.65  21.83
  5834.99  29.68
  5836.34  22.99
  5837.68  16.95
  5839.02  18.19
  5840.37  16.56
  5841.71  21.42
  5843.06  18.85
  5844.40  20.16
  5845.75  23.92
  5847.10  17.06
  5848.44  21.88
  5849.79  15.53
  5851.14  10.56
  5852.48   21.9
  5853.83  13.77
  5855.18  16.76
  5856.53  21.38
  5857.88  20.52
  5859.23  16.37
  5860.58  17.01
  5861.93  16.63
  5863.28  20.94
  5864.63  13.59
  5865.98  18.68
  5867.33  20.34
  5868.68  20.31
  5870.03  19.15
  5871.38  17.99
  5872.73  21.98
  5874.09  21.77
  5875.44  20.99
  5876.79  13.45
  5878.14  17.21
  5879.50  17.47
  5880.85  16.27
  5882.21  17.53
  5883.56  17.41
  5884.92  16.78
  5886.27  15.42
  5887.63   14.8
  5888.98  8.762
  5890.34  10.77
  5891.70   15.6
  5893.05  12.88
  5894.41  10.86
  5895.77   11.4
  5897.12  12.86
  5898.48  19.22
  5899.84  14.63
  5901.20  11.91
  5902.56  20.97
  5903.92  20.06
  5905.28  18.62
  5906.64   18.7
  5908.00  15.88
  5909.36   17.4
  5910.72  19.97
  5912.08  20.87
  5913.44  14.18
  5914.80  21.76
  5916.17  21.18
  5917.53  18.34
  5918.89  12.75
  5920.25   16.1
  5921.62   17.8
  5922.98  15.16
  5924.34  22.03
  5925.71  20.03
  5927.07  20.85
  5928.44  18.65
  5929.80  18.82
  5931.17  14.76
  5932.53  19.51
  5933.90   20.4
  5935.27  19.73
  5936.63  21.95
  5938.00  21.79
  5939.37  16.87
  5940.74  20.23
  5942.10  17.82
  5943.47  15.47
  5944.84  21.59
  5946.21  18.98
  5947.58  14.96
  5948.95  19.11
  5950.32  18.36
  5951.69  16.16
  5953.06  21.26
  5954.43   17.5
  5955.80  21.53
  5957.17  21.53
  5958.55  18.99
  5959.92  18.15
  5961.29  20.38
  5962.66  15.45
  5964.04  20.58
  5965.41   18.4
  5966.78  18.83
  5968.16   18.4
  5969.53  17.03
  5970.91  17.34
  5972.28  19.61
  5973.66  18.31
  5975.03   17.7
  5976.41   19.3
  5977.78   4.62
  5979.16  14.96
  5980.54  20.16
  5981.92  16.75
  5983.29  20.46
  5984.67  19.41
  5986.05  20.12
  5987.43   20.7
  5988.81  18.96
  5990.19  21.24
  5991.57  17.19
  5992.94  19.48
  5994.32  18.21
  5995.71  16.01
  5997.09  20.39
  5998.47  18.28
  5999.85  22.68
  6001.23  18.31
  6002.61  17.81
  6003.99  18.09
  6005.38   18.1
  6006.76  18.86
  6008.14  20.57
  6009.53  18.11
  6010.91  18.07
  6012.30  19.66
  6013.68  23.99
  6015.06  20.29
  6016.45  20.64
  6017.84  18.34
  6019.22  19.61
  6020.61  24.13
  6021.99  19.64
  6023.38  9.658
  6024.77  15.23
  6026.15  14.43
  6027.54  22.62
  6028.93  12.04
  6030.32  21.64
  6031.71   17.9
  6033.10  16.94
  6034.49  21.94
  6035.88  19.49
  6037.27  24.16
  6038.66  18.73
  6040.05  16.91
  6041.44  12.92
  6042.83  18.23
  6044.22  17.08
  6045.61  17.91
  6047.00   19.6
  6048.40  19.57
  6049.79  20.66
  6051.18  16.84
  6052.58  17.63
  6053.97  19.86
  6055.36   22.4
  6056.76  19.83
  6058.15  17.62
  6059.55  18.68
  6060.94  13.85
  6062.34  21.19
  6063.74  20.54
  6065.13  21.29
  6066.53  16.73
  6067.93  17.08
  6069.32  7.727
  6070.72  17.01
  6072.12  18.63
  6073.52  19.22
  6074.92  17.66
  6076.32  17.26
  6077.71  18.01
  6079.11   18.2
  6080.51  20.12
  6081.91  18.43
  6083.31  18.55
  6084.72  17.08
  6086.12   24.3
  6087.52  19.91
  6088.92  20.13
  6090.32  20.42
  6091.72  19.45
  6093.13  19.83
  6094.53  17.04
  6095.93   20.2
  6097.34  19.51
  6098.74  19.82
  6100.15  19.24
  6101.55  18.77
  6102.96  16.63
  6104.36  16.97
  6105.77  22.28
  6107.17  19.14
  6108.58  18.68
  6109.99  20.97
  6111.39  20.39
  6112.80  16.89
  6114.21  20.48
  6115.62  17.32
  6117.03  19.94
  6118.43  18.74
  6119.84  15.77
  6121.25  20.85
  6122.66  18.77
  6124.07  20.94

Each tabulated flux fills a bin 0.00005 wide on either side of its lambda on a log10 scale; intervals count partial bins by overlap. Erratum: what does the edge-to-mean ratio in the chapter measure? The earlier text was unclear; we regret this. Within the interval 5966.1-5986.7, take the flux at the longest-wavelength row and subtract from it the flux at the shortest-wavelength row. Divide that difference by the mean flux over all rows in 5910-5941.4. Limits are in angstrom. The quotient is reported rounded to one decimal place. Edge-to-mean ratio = 0.1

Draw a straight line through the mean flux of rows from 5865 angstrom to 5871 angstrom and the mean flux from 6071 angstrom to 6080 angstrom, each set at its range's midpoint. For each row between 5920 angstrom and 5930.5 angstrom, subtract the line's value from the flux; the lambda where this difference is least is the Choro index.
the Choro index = 5922.98 angstrom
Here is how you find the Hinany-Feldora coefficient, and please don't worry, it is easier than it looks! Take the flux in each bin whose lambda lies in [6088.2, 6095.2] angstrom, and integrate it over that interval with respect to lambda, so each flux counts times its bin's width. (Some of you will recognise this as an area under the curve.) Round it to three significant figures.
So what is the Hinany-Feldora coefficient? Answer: 136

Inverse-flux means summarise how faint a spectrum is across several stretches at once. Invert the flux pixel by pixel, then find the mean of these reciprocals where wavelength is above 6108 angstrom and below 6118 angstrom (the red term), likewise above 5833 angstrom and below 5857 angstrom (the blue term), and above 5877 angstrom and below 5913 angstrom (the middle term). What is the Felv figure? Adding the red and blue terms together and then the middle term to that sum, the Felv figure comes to 0.173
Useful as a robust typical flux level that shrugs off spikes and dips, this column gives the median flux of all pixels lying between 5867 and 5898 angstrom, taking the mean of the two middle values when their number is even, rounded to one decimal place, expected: 16.8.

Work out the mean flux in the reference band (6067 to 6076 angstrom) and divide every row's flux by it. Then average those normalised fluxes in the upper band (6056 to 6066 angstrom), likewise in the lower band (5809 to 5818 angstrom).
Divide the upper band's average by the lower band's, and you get 1.09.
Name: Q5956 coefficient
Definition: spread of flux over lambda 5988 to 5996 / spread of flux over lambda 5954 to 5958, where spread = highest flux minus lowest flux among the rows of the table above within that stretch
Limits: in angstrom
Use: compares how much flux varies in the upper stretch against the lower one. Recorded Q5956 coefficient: 1.3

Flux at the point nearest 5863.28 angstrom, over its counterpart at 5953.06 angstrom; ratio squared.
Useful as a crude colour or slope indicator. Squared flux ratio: 0.97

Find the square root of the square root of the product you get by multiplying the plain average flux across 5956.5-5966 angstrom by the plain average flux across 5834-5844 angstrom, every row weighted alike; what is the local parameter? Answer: 4.46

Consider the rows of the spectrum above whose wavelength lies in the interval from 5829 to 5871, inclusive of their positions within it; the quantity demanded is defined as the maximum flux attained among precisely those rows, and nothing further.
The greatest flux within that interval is 32.41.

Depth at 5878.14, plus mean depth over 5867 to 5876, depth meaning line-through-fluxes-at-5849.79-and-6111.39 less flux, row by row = -5.6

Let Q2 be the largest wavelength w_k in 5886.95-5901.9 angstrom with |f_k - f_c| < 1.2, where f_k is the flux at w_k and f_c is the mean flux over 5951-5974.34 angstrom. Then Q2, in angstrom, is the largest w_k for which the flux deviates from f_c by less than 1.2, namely 5898.48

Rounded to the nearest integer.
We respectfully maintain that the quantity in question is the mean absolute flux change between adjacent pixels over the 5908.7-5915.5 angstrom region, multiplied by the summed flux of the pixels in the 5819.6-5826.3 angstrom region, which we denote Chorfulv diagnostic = 413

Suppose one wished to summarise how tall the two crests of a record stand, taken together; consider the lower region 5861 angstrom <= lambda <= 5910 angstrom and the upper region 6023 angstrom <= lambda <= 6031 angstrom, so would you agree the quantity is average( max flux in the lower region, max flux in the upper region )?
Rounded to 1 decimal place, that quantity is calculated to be 22.3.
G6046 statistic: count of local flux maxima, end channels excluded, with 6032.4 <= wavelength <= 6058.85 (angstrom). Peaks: 6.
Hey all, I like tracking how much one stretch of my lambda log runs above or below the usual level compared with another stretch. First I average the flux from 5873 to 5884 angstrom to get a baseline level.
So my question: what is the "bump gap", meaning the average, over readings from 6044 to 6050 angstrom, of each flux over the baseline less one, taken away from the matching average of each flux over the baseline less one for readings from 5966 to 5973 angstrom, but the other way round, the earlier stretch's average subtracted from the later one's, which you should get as 0.04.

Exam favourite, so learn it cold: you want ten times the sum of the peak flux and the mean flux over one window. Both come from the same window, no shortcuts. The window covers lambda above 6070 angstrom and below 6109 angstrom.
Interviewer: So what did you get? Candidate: 433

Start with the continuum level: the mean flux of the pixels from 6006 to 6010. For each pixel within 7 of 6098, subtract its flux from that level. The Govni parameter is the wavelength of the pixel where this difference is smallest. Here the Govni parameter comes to 6095.93 angstrom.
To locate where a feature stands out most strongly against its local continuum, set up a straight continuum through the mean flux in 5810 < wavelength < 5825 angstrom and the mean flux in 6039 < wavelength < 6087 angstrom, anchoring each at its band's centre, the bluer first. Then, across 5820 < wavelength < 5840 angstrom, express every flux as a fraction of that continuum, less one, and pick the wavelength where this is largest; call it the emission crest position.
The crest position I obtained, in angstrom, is 5829.62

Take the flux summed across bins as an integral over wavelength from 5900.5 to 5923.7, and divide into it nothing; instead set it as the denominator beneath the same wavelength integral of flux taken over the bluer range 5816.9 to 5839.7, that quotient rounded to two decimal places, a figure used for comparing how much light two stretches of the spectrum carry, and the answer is 1.14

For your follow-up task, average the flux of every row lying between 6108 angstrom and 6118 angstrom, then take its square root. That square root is 4.39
